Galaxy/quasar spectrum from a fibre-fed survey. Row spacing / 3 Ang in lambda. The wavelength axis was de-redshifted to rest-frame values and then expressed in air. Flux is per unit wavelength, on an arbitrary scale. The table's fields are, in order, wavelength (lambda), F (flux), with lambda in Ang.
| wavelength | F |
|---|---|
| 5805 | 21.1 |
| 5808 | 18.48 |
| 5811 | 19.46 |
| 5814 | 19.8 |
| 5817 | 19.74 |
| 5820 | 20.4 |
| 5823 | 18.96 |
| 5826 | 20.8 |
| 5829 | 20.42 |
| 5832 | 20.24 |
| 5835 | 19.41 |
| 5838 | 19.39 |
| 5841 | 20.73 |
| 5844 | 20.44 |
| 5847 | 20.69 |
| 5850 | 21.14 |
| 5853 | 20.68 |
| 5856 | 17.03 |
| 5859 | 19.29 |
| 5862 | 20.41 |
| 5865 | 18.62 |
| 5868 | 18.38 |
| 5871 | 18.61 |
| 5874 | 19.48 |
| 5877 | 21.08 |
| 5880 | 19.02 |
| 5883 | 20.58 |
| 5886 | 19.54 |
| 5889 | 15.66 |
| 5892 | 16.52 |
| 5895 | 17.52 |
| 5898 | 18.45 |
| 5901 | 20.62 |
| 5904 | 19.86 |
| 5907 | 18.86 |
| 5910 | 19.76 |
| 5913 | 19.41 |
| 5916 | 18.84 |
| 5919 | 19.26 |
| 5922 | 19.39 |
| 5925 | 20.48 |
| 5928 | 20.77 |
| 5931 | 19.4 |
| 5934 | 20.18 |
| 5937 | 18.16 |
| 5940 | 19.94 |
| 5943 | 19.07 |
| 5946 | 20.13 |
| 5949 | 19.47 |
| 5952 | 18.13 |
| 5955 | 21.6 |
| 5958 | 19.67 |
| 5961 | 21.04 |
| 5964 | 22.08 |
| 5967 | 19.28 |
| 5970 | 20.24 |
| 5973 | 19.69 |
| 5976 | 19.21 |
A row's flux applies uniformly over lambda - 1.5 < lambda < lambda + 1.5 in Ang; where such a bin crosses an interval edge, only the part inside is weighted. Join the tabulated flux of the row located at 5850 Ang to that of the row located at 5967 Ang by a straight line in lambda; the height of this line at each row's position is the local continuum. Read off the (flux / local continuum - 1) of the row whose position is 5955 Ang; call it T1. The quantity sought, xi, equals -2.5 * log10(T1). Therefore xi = 2.4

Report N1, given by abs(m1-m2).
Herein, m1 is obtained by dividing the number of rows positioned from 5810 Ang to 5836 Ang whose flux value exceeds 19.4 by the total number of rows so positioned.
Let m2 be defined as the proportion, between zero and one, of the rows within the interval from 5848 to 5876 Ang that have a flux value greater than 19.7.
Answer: 0.56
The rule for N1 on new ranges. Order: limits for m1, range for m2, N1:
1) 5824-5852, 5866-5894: 0.67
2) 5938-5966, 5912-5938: 0.44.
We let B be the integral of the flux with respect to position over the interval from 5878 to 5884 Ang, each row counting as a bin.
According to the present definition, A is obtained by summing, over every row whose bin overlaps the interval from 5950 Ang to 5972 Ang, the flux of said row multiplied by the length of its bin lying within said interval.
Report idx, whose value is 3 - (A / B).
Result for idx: -0.7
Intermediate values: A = 446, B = 119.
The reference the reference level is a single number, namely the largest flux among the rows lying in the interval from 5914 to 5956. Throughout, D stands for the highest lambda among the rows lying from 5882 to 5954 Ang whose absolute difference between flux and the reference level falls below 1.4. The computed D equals 5928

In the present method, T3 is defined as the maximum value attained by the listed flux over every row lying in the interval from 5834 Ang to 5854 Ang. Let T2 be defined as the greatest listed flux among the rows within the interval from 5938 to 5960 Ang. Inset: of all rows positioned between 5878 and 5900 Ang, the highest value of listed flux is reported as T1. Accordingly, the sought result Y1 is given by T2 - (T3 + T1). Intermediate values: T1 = 20.58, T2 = 21.6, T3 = 21.14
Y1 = -20.1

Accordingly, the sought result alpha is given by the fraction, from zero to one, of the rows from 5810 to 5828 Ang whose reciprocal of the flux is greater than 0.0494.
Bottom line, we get 0.7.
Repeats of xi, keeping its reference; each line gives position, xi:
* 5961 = 2.7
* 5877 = 4.4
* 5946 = 3.9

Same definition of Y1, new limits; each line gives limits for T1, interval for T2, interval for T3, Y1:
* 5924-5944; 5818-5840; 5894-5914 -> -20.6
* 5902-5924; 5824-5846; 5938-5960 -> -20.7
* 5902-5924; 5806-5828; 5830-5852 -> -20.2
